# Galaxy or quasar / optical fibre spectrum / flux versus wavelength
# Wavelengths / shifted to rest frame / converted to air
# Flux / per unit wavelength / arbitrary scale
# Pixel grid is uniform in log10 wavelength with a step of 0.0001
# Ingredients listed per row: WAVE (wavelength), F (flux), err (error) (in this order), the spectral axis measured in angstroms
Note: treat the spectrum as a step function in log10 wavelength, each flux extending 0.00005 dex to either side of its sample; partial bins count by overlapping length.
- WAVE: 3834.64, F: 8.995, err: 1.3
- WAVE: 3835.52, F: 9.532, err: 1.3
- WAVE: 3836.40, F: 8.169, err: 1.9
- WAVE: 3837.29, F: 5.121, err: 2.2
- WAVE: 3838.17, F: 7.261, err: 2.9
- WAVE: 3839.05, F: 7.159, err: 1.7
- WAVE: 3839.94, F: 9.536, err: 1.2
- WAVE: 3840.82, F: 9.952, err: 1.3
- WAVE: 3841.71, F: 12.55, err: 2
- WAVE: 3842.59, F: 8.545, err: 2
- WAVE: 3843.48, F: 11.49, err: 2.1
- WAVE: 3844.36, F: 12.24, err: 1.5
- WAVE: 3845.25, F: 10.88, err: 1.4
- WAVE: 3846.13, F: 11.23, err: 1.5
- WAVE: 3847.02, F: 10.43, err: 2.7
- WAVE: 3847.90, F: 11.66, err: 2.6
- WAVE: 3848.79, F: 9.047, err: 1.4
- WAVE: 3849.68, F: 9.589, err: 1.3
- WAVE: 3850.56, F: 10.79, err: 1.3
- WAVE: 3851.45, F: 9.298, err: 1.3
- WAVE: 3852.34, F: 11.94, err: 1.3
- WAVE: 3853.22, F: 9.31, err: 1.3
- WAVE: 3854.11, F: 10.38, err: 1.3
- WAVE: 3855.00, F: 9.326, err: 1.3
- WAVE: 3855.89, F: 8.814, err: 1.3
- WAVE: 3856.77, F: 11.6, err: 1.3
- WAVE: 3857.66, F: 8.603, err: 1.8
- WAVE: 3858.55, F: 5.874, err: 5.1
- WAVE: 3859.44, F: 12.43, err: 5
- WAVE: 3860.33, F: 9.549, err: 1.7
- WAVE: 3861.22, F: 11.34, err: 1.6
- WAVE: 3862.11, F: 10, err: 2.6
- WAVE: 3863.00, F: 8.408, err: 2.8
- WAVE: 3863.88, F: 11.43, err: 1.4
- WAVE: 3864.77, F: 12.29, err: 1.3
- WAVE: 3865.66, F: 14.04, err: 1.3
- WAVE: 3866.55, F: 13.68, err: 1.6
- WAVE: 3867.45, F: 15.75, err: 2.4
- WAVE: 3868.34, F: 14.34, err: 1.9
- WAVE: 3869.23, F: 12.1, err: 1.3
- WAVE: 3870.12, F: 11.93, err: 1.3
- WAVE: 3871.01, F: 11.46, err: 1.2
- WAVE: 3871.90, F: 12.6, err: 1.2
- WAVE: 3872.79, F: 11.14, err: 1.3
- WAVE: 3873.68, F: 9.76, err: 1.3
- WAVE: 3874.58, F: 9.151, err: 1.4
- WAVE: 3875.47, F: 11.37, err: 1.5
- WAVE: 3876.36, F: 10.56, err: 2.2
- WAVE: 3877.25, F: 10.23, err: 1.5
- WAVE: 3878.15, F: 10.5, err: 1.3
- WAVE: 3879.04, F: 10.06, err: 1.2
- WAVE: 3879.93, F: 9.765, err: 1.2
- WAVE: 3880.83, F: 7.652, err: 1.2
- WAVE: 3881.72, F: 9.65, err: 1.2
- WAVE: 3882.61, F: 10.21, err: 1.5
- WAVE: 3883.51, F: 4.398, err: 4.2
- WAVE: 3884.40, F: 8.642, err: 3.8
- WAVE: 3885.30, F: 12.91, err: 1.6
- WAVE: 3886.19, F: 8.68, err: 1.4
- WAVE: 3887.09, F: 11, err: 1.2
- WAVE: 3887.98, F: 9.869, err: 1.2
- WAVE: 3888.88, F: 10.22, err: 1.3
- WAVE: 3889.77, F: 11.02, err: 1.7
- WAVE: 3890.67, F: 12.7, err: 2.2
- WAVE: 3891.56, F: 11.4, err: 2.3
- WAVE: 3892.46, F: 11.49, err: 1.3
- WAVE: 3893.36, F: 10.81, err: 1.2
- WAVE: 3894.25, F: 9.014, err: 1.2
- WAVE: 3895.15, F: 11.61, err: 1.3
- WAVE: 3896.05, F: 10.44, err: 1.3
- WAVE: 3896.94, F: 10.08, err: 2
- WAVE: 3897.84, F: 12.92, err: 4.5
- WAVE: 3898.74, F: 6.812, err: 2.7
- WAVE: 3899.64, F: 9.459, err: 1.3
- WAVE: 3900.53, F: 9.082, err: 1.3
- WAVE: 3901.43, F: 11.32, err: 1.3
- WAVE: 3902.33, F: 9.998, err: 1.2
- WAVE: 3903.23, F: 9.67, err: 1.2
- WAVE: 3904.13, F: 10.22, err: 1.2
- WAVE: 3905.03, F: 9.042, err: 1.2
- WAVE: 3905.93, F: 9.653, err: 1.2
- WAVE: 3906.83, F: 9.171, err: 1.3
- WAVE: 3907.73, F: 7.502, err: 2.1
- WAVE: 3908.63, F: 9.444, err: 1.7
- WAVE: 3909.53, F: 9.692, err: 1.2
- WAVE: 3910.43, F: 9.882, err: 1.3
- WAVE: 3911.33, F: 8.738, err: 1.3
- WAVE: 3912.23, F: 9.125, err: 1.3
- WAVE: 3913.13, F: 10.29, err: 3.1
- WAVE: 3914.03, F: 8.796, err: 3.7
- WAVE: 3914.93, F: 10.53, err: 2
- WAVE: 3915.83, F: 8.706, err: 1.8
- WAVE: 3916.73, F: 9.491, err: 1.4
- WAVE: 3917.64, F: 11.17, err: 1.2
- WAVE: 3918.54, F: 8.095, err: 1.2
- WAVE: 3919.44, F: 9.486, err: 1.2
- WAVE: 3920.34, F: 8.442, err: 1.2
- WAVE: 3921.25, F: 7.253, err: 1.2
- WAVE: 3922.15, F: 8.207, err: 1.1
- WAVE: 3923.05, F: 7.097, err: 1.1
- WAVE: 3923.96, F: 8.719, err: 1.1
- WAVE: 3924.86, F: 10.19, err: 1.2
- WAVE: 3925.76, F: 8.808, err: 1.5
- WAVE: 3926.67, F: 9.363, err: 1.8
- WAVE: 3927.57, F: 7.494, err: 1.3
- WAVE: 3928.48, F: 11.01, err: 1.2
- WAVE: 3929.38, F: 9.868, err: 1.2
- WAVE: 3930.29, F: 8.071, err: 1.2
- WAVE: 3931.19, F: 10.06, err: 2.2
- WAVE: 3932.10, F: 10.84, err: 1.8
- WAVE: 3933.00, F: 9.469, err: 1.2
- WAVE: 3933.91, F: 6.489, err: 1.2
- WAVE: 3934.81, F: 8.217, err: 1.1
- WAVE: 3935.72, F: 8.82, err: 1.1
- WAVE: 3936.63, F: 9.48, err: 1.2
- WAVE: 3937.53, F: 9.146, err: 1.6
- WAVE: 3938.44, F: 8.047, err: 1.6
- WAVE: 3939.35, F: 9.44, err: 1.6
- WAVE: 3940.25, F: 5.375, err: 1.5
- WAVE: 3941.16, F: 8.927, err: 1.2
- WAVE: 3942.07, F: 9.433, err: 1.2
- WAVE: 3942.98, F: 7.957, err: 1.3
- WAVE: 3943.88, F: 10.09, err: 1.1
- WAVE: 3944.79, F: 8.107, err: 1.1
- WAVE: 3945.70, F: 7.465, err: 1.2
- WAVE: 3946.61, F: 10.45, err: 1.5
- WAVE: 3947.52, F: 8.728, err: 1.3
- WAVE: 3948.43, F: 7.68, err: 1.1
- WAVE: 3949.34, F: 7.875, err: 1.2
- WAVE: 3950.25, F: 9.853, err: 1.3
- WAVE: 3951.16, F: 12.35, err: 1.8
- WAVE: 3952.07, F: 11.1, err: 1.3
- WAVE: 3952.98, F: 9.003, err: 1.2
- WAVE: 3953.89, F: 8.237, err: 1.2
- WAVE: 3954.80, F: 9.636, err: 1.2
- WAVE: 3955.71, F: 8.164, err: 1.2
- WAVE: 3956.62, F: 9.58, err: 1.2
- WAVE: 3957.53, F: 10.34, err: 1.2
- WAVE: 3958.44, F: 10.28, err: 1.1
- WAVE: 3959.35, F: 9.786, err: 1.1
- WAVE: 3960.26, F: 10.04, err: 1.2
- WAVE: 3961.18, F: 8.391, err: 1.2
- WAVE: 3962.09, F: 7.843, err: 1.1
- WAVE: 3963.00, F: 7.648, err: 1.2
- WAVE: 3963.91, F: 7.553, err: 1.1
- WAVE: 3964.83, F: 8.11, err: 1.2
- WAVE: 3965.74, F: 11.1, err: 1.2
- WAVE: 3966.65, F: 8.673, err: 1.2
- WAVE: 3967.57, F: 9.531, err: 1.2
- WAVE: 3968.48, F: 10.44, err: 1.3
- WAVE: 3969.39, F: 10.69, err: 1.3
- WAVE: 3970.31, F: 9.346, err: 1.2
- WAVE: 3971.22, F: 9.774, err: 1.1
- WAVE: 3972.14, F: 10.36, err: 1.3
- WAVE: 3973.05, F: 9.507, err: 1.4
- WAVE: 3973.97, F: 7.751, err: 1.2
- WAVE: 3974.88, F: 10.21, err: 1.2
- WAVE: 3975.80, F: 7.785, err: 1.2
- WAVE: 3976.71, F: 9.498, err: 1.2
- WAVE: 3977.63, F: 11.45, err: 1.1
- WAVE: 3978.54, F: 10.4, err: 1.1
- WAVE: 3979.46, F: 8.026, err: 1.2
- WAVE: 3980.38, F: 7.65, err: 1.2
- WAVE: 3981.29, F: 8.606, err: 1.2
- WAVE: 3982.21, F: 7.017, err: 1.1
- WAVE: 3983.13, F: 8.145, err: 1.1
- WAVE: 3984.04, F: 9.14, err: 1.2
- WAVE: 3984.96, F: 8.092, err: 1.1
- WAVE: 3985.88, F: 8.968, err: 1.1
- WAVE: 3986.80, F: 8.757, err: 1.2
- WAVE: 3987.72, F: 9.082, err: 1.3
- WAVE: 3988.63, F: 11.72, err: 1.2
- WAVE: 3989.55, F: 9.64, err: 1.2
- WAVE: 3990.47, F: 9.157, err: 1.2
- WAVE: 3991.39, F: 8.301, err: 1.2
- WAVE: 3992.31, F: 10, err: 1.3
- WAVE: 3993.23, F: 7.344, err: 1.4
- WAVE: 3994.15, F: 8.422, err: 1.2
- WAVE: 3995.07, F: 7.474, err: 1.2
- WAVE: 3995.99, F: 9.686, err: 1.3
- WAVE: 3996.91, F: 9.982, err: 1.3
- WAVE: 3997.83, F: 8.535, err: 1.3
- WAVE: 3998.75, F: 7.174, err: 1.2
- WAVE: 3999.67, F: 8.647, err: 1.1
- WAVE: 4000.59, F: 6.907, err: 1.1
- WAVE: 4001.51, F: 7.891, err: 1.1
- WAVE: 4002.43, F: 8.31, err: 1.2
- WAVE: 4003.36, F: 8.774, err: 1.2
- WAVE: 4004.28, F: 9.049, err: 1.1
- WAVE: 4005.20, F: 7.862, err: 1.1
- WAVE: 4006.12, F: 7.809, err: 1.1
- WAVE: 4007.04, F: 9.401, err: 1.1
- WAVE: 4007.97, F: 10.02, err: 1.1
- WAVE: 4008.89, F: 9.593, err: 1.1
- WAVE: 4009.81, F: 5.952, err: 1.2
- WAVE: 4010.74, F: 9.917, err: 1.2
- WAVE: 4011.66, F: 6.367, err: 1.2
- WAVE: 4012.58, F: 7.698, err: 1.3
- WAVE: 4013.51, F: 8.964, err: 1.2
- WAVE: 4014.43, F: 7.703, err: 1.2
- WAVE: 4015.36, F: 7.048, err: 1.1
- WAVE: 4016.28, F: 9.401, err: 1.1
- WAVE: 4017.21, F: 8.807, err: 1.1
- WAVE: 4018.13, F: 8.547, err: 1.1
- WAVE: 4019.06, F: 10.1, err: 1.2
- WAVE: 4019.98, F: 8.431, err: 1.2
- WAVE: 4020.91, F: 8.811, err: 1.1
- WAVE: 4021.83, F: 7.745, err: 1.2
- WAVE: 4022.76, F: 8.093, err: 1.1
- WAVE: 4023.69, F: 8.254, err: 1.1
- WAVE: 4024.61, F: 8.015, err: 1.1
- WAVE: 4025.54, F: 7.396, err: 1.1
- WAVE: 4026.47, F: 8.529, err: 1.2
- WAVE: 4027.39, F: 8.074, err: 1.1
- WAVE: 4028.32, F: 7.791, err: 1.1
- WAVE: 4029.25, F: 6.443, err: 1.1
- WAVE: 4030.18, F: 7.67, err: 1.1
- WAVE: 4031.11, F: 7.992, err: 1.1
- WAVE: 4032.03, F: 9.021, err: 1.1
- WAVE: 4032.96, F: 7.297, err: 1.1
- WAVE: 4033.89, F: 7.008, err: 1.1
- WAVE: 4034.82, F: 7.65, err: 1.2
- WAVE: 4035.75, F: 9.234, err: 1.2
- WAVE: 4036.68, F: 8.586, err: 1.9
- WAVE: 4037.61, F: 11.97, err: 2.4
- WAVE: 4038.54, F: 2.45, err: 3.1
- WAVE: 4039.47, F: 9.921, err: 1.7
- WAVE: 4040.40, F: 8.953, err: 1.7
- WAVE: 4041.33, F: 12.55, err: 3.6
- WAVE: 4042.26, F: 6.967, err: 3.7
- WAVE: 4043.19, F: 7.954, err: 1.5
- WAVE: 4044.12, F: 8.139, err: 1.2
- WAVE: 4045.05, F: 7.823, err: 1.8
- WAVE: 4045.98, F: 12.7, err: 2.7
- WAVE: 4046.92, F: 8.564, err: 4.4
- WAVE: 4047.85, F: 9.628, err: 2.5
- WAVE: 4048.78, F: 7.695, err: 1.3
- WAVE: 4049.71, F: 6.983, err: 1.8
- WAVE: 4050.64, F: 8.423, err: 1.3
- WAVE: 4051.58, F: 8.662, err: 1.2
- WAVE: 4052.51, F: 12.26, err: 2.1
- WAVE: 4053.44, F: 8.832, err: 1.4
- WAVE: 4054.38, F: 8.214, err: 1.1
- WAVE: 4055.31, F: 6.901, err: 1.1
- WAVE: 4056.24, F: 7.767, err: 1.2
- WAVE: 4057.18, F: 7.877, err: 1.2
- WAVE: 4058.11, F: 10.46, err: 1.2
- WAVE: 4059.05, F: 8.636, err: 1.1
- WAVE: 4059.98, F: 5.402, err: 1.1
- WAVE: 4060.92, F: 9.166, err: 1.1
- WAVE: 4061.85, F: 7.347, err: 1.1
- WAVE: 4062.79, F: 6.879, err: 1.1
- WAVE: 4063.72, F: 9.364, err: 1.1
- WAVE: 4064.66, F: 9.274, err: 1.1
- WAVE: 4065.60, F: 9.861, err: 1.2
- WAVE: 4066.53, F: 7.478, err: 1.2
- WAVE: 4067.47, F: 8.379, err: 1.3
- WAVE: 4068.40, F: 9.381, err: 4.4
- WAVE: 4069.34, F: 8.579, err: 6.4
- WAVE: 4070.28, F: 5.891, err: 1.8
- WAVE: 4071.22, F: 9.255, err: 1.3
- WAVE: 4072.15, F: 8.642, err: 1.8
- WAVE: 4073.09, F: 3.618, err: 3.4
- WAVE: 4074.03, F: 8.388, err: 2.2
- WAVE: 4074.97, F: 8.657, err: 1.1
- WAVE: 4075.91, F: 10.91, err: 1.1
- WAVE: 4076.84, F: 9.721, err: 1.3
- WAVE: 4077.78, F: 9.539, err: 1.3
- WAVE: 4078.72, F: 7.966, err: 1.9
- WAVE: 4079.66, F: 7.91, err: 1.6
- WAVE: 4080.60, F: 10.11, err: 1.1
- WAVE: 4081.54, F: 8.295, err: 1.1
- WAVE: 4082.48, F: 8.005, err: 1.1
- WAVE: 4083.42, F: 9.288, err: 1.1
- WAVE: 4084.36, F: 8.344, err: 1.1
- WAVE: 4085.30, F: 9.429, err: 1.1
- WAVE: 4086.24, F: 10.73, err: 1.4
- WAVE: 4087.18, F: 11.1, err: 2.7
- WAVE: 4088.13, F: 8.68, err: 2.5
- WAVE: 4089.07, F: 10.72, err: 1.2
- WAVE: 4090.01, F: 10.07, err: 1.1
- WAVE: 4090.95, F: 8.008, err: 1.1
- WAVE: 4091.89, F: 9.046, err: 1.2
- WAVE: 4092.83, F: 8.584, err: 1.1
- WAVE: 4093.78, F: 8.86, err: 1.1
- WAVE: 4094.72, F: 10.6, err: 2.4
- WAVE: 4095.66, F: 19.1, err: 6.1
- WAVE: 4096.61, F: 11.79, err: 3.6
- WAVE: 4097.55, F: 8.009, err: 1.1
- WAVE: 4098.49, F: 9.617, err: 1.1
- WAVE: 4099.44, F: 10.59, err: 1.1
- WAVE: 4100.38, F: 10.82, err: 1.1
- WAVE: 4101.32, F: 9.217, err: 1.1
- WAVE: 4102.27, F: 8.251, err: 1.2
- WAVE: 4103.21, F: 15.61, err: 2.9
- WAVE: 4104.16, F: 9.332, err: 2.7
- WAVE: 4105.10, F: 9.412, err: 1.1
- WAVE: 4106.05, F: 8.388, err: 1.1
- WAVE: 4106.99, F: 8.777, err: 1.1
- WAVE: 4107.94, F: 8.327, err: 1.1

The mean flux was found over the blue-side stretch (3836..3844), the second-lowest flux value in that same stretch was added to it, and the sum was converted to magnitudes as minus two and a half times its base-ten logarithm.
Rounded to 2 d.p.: -3.01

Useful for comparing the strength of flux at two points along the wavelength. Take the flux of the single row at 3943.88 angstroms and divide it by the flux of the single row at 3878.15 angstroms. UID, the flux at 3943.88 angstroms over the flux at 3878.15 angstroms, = 0.96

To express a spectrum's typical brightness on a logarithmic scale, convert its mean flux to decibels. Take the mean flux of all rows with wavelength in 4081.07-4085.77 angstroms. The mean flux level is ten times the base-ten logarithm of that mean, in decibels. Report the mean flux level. 9.4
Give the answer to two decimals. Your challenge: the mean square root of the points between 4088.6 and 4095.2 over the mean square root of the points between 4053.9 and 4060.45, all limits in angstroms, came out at 1.10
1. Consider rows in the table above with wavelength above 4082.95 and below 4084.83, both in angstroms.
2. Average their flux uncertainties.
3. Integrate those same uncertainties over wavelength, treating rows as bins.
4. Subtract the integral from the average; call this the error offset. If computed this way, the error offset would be -0.97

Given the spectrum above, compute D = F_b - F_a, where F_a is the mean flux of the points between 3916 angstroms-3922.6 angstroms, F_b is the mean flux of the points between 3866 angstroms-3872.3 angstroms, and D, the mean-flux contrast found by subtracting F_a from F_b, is 4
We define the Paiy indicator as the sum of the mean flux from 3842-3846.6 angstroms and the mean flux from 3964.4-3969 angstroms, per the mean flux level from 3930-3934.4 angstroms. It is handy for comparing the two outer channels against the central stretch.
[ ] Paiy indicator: 2.3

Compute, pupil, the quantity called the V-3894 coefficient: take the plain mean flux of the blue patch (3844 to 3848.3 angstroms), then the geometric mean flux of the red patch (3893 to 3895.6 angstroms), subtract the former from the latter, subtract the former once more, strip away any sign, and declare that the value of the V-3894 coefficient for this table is 12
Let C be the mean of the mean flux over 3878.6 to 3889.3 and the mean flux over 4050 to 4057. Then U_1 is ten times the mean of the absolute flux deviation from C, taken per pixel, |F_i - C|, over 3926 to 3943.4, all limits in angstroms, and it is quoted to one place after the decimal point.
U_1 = 10.3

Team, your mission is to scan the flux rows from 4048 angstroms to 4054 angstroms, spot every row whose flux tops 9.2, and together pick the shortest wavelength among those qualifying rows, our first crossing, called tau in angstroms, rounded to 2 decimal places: 4052.51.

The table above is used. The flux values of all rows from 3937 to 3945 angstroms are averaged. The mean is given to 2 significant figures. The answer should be 8.5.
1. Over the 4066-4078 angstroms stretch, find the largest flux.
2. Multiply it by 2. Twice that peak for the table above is 22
